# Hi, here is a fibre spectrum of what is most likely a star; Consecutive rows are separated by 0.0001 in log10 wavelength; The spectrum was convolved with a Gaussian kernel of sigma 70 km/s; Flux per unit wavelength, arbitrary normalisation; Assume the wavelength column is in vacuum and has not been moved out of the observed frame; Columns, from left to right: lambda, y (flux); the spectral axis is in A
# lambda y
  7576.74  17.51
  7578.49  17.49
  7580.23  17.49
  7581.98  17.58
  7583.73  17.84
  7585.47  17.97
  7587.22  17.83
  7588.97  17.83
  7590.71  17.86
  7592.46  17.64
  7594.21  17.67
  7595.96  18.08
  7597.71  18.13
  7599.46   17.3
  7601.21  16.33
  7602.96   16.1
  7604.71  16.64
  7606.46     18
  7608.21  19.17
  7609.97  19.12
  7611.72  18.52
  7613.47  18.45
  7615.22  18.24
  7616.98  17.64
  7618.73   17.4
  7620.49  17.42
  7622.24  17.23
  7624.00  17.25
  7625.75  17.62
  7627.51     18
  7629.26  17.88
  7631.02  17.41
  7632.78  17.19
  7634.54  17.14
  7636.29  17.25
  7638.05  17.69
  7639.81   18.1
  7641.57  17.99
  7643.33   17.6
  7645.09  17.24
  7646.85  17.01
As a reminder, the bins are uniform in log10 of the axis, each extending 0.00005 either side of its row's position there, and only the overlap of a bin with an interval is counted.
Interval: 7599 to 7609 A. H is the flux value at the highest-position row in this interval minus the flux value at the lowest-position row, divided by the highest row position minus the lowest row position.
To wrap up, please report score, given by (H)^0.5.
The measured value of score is 0.46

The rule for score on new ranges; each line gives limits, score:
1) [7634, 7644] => 0.23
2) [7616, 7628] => 0.18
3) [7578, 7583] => 0.16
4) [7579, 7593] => 0.11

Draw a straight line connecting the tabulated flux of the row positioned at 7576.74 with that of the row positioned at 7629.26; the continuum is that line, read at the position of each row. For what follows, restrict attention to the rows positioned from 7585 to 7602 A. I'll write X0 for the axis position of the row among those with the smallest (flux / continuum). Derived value 7601.21 A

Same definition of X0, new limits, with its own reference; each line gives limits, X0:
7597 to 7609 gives 7602.96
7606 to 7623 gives 7622.24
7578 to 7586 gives 7580.23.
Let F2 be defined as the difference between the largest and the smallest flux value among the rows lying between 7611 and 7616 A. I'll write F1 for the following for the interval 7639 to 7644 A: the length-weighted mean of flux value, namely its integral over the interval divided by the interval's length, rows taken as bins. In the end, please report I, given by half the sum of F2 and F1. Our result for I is 9.09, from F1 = 17.90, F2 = 0.3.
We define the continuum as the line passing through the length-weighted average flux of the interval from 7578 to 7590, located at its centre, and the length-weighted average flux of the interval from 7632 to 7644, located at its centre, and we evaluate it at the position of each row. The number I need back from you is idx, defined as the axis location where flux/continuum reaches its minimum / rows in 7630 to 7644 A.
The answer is 7634.54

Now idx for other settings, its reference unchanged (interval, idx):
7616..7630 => 7622.24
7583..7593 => 7592.46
